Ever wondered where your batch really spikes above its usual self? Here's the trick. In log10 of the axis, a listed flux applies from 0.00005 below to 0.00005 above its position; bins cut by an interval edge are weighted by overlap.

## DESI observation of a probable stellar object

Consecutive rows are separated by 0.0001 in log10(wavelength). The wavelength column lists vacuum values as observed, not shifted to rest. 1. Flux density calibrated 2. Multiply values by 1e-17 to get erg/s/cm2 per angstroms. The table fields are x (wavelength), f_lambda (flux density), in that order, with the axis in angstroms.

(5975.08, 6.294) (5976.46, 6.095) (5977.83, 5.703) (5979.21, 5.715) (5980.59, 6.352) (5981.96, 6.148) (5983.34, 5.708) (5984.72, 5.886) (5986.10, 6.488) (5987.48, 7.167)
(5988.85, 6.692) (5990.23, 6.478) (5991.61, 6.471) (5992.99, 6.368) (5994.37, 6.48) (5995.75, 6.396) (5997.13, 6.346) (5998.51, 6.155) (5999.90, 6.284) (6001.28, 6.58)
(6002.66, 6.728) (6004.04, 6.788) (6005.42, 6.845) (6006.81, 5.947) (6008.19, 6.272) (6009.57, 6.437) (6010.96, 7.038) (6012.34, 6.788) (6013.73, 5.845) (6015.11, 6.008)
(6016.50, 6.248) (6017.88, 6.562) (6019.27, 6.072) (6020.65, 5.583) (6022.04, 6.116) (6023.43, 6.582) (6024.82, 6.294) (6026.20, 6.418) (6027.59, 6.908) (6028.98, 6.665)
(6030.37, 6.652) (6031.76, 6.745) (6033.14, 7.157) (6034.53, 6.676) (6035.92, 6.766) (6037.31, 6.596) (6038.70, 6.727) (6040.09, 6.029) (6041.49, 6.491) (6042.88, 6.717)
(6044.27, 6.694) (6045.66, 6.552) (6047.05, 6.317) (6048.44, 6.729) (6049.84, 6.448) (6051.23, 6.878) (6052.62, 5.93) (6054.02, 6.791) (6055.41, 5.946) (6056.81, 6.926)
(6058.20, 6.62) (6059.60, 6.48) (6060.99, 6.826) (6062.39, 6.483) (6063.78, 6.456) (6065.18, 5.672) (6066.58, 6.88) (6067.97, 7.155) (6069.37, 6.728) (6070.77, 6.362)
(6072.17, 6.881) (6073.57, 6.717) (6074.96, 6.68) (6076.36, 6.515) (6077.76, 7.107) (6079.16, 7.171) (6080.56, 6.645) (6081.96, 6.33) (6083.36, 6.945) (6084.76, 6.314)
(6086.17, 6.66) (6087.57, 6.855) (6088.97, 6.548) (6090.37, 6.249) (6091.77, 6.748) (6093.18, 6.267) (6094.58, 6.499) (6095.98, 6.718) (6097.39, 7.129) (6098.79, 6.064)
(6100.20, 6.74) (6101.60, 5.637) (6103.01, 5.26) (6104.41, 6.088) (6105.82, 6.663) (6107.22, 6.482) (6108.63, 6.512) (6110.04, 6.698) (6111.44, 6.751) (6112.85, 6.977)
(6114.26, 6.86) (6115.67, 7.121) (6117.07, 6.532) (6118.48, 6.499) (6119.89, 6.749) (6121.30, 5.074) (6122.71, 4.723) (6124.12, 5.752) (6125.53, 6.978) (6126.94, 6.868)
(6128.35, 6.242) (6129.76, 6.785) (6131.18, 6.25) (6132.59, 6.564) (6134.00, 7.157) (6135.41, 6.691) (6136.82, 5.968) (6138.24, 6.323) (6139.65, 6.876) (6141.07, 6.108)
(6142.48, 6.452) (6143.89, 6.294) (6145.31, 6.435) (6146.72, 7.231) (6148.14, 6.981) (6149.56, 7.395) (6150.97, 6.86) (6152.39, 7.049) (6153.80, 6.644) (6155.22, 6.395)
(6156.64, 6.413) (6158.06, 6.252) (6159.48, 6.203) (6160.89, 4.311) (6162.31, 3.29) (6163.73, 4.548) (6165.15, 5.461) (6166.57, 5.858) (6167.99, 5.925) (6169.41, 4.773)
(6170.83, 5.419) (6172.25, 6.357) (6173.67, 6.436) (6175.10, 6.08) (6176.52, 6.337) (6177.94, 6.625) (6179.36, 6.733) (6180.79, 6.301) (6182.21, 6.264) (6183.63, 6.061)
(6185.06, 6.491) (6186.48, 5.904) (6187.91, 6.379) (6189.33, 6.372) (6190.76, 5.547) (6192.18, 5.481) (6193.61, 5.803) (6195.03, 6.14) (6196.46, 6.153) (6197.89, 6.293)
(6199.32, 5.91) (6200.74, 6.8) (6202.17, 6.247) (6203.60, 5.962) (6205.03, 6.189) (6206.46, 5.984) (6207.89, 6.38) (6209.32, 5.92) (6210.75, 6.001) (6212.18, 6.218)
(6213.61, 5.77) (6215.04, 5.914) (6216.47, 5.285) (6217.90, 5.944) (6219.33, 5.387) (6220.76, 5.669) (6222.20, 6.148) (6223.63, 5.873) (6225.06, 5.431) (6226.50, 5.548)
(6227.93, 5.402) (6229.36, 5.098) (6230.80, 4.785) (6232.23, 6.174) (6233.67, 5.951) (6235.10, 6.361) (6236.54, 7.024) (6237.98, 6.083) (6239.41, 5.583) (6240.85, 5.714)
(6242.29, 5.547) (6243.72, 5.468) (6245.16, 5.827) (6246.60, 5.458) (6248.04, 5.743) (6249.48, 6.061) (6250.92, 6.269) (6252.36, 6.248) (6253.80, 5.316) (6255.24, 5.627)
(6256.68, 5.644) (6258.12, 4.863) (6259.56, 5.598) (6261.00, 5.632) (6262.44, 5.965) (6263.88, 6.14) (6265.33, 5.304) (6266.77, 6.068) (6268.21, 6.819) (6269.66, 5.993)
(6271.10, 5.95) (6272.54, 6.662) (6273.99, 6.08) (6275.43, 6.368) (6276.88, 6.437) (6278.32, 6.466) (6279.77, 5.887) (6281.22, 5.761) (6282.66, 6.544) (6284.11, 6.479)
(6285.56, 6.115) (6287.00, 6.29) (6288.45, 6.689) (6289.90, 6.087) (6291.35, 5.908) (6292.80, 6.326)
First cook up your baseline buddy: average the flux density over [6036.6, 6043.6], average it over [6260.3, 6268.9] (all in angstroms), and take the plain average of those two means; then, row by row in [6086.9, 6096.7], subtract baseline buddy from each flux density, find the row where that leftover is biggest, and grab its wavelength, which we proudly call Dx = 6087.57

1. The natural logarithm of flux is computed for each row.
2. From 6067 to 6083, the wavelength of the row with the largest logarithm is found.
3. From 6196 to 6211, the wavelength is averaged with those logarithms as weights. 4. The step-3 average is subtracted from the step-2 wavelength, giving -124.4 angstroms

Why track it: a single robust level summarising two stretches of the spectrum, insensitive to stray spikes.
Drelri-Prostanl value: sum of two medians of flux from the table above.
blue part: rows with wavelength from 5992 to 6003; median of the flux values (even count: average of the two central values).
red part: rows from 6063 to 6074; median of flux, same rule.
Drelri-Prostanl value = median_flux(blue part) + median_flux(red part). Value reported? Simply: 13.1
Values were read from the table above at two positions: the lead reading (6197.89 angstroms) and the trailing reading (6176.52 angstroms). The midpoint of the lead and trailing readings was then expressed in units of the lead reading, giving 1.00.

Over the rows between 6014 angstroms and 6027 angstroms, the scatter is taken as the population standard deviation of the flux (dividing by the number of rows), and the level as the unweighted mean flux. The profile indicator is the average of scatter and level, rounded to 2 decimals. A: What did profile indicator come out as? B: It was 3.25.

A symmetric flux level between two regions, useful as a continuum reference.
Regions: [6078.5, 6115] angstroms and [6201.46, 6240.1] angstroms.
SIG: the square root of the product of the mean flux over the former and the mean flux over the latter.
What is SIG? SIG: 6.19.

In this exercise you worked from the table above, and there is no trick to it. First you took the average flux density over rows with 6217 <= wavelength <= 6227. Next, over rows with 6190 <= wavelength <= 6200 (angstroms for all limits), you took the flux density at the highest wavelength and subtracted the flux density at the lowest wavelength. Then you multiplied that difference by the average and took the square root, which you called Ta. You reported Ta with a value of 1.4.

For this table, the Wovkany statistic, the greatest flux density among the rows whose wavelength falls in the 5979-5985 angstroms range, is 6.352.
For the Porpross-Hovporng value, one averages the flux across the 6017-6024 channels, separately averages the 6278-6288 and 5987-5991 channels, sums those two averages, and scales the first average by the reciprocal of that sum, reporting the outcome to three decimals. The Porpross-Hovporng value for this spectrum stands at 0.476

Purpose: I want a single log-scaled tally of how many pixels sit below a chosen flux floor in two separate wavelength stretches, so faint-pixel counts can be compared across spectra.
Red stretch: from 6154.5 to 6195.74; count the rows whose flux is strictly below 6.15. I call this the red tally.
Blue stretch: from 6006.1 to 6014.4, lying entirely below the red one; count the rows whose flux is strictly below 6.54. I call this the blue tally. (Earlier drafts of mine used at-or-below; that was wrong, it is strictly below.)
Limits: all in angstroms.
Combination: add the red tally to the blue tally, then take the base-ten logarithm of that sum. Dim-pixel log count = 1.3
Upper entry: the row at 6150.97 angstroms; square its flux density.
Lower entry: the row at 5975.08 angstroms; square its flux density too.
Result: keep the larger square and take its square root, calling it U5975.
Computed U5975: 6.9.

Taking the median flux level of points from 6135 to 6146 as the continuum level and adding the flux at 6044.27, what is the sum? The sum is 13.1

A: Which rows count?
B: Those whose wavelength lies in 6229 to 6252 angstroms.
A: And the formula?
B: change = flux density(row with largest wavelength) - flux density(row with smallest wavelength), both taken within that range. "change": 1.2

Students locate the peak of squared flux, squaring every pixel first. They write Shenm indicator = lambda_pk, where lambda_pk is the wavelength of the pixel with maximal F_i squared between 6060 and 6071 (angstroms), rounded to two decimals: 6067.97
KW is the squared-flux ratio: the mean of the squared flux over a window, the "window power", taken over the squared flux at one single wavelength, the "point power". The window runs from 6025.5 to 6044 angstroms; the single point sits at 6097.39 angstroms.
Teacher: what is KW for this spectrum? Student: 0.87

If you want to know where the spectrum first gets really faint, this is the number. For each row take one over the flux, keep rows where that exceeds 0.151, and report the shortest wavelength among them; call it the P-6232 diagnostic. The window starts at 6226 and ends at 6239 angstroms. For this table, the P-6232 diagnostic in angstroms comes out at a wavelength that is 6226.50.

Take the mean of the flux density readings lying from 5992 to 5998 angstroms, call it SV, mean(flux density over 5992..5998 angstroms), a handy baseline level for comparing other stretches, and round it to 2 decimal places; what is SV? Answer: 6.40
